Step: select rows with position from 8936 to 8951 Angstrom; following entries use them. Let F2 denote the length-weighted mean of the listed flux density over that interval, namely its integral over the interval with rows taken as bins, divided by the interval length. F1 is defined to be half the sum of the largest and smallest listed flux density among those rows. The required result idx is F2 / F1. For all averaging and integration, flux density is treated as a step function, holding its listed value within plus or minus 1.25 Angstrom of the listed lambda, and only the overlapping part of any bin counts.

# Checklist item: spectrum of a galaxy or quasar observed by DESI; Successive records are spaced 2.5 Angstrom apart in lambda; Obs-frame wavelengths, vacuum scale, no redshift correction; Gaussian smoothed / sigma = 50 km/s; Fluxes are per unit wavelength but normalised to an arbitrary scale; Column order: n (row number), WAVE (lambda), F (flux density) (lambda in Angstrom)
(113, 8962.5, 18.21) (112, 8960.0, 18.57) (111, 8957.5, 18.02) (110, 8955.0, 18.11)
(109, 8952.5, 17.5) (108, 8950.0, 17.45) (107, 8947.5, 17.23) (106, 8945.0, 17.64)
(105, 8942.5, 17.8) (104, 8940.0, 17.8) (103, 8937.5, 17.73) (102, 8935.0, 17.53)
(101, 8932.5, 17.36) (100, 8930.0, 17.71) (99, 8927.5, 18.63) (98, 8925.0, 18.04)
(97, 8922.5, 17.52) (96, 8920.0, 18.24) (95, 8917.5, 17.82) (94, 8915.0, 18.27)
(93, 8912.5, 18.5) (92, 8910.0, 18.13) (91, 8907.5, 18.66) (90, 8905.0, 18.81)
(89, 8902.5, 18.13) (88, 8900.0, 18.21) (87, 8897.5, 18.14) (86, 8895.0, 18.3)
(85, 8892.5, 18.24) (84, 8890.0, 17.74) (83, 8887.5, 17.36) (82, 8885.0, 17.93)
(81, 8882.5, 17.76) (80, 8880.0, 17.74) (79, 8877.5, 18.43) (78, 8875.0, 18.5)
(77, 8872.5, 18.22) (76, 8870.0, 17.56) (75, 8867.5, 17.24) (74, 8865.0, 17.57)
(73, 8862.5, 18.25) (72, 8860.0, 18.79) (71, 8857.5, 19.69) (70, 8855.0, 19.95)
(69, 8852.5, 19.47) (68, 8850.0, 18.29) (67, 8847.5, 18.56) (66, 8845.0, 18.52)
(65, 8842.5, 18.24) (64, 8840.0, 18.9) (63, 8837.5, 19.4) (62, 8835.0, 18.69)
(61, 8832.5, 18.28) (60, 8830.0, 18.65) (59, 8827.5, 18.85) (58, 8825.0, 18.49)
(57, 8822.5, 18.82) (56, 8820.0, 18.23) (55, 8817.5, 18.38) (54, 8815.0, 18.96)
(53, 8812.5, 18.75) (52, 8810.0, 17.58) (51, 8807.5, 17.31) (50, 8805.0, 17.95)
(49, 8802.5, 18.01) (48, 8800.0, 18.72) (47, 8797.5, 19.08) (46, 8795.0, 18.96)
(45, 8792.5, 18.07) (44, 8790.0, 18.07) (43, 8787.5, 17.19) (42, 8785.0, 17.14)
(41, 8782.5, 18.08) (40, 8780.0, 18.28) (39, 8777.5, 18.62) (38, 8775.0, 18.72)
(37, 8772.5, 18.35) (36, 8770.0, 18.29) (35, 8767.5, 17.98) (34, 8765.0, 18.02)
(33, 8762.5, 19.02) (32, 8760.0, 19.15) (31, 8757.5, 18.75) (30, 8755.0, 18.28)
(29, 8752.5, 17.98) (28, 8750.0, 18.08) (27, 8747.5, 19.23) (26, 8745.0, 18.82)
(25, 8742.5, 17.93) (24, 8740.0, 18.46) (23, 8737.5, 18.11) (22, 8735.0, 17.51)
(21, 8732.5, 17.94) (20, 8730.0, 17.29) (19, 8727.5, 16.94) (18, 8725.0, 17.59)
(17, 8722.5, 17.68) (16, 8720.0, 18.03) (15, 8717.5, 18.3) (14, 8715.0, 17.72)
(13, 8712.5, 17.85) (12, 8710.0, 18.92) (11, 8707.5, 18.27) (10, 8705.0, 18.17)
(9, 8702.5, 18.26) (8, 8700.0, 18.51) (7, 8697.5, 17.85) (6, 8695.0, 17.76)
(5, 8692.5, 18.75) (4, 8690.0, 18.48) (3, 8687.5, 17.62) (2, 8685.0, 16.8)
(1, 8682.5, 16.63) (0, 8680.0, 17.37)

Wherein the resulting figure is 1.01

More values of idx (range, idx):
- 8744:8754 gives 1.00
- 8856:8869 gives 0.99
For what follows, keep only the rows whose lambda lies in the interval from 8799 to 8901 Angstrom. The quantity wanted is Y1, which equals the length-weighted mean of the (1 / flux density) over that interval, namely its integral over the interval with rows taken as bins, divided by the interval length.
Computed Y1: 0.0545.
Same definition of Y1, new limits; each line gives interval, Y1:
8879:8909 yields 0.0553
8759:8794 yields 0.0550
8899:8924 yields 0.0549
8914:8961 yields 0.0561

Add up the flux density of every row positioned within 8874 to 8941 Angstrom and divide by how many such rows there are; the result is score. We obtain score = 18.0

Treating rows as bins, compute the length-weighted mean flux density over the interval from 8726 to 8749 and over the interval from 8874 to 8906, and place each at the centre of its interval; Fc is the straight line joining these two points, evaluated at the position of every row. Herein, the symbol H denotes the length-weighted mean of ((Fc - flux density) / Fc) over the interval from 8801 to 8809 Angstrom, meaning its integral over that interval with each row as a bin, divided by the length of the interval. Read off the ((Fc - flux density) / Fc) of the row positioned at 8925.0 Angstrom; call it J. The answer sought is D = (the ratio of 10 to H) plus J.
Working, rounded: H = 0.01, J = 0.004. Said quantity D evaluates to 667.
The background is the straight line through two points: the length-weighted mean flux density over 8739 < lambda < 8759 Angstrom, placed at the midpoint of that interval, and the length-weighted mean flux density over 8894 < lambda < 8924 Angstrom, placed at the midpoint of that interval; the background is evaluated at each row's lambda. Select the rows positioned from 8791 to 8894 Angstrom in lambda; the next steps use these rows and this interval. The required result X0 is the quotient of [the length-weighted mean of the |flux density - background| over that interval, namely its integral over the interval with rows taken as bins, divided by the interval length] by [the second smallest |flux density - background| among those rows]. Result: 27.1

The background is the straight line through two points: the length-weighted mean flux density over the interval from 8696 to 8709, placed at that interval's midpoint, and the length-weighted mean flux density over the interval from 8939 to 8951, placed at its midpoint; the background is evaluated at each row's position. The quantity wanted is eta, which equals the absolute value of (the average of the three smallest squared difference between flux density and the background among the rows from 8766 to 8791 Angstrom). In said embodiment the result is 0.005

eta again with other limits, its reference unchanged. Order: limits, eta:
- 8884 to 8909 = 0.059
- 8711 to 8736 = 0.025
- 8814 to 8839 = 0.160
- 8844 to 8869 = 0.155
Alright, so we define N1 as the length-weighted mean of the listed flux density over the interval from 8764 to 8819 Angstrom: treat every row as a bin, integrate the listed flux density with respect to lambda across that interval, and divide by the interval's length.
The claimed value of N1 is 18.21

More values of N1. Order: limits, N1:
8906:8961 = 17.92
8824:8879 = 18.57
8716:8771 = 18.15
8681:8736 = 17.86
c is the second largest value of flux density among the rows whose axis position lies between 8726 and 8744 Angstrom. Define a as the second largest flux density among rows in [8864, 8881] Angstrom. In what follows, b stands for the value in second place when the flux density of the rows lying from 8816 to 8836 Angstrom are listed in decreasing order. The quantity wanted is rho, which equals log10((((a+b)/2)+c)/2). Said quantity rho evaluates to 1.26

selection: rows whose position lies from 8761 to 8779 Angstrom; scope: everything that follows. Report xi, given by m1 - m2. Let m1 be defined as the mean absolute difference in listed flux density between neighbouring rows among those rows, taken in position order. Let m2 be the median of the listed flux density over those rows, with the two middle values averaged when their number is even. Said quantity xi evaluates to -18.0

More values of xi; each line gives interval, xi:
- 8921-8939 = -17.3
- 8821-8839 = -18.3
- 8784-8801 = -17.7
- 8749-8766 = -17.9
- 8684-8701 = -17.2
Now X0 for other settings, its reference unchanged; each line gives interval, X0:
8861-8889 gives 8.4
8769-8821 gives 6.9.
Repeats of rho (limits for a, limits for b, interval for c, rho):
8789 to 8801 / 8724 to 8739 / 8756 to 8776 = 1.27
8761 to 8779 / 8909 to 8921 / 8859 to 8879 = 1.27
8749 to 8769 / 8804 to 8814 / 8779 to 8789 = 1.26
